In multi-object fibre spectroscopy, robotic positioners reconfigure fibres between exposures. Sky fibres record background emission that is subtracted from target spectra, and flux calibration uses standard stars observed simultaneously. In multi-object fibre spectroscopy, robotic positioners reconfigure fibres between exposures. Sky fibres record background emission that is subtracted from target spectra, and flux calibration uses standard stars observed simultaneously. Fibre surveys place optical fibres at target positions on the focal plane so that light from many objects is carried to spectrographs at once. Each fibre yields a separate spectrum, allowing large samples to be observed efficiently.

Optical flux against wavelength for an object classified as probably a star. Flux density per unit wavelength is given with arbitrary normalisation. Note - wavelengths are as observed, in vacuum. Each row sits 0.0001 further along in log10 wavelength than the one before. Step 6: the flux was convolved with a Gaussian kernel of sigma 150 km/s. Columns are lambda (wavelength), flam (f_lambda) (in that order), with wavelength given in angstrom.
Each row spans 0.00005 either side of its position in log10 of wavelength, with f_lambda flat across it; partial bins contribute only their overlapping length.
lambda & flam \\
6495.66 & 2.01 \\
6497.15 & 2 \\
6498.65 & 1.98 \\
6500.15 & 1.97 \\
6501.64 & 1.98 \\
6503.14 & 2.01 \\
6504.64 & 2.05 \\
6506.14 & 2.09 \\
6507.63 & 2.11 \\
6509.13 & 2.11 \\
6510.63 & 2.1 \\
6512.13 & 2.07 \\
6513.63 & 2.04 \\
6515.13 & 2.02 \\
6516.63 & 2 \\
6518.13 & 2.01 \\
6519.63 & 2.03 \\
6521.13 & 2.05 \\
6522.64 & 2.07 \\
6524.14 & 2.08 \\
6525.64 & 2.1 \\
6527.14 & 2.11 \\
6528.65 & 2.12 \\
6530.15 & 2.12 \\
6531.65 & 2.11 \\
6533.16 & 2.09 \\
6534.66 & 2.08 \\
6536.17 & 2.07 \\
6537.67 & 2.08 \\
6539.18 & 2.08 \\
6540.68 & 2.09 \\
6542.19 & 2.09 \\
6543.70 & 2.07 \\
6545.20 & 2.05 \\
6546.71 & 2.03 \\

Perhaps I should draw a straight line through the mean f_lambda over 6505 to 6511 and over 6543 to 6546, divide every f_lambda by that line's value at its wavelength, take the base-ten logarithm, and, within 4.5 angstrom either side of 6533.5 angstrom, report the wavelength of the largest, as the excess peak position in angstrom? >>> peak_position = 6530.15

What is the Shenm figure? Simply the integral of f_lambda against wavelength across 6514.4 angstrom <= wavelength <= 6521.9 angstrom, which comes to 15.2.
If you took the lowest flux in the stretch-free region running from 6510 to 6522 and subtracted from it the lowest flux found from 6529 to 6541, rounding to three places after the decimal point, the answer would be -0.070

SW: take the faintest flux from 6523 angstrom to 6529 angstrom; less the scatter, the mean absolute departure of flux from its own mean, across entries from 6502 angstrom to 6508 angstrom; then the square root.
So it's 1.43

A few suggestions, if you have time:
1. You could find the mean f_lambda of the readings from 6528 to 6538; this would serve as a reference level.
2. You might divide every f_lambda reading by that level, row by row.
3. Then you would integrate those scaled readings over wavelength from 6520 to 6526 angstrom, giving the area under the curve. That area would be 5.9 angstrom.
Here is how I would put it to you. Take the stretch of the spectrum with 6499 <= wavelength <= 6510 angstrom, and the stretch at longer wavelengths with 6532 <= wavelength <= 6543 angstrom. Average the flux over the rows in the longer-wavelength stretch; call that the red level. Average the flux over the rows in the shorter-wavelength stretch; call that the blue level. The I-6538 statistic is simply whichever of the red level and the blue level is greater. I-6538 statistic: 2.08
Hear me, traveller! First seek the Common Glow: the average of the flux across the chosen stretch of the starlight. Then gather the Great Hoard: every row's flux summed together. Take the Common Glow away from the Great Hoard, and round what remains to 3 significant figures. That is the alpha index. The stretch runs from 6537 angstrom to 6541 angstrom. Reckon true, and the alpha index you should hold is 4.17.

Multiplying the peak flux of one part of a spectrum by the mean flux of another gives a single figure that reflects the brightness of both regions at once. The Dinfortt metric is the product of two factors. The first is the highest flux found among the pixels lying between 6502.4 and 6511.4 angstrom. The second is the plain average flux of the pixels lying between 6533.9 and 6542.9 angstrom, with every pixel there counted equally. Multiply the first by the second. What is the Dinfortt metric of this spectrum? 4.39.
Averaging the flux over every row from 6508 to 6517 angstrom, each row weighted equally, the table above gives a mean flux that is 2.06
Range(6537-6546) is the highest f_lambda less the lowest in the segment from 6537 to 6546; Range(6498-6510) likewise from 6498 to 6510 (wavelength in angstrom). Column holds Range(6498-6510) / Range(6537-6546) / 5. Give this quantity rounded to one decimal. 0.7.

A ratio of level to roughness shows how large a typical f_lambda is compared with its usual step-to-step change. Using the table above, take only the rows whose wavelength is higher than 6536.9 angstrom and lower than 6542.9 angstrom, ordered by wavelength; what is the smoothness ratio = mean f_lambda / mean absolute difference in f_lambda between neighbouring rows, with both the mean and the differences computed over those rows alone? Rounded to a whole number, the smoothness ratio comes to 626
